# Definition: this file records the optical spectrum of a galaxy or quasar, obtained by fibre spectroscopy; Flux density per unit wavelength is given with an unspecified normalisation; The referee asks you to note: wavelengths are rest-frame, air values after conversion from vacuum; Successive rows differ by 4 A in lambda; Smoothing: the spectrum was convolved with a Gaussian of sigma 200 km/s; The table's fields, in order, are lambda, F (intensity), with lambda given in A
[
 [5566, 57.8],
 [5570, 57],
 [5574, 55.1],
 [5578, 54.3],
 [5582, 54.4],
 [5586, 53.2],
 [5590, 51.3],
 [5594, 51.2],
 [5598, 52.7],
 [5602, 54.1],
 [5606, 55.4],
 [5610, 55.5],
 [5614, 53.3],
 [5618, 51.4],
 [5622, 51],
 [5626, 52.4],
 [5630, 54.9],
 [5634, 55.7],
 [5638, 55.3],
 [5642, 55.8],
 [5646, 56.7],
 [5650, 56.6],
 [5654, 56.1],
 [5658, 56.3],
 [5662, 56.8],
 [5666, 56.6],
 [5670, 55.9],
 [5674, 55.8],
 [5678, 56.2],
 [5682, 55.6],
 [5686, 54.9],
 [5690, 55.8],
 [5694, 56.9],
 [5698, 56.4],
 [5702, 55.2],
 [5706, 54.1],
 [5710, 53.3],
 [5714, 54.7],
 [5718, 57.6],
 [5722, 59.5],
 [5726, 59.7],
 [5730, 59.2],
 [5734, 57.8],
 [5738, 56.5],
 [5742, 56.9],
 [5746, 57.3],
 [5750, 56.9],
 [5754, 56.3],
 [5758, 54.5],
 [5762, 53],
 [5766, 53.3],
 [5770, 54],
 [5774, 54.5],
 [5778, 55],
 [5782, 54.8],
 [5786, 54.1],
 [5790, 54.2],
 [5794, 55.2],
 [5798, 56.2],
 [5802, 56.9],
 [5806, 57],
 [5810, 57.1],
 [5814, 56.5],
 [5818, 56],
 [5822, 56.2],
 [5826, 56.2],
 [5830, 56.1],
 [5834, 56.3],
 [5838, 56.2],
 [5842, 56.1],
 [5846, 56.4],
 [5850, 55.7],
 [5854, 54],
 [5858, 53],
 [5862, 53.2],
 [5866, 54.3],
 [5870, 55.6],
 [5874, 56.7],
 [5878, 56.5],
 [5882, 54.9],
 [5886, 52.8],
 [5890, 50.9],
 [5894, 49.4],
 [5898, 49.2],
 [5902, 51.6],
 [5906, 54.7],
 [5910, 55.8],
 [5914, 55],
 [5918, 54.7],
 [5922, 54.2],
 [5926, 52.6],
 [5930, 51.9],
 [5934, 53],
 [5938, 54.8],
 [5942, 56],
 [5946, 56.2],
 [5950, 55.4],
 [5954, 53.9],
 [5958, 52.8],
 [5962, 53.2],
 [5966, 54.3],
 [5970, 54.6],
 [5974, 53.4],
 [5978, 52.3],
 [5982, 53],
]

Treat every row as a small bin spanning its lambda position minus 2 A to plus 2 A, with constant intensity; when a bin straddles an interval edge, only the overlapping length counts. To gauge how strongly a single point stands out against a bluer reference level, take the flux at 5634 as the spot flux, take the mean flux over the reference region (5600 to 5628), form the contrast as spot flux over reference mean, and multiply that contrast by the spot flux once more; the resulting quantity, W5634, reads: 58.2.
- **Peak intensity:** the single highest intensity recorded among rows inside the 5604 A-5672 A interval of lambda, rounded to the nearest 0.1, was 56.8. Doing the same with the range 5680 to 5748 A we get 59.7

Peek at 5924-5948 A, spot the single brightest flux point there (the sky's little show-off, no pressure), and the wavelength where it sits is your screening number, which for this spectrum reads 5946 A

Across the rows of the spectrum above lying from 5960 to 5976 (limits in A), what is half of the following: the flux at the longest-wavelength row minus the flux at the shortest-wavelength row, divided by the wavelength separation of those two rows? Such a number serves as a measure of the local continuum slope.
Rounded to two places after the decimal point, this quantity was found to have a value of 0.01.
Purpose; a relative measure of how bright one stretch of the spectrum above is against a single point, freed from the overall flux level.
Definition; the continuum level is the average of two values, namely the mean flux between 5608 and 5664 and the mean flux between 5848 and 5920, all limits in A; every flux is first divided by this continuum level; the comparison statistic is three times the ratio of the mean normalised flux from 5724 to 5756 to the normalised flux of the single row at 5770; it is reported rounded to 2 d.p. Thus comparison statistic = 3.20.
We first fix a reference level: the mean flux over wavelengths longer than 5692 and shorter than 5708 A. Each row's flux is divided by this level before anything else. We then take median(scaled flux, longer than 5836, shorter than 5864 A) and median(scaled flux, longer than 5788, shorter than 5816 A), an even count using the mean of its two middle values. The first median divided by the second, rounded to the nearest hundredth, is 0.99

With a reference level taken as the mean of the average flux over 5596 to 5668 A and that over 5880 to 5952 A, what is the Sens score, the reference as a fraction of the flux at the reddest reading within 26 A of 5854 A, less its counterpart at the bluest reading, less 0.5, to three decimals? -0.507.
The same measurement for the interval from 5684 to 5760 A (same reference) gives -0.493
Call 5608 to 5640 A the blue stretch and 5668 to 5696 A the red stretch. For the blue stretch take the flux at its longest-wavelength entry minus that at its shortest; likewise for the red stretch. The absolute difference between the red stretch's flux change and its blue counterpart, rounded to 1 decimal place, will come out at 1.2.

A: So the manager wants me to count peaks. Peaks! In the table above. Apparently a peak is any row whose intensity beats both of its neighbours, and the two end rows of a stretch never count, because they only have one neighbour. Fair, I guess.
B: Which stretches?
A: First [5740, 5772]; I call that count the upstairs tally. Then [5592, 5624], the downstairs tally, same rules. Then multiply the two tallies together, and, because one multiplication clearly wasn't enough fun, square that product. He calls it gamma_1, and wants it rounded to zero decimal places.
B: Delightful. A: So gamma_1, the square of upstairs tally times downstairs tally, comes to 1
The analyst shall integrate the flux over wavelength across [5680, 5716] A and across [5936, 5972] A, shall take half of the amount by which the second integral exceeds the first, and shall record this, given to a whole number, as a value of -11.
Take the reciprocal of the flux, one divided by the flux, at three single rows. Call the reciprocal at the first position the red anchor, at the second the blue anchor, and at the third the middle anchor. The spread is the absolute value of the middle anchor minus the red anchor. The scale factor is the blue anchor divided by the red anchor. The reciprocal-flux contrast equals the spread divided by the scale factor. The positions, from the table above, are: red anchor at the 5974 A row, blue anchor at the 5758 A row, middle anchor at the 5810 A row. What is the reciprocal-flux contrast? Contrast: 0.0012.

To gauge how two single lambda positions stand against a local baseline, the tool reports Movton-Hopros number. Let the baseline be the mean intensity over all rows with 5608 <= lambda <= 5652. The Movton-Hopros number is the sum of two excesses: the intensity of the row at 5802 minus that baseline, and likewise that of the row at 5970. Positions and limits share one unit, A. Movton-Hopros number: 2.7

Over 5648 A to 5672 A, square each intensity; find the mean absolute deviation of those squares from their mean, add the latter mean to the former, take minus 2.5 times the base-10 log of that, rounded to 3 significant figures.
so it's -8.77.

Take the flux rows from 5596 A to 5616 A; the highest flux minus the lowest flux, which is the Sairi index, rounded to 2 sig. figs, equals 2.8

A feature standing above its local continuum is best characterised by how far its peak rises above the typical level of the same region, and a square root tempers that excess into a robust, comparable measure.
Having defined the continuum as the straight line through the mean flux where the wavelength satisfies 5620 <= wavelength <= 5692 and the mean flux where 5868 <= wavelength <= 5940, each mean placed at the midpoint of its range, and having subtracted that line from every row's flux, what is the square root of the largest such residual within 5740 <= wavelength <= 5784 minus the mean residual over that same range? 1.43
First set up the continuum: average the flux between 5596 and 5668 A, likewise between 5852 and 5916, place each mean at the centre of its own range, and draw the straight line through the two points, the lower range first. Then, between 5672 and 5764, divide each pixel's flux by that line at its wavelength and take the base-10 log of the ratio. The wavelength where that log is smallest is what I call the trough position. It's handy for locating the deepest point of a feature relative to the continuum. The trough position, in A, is 5762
